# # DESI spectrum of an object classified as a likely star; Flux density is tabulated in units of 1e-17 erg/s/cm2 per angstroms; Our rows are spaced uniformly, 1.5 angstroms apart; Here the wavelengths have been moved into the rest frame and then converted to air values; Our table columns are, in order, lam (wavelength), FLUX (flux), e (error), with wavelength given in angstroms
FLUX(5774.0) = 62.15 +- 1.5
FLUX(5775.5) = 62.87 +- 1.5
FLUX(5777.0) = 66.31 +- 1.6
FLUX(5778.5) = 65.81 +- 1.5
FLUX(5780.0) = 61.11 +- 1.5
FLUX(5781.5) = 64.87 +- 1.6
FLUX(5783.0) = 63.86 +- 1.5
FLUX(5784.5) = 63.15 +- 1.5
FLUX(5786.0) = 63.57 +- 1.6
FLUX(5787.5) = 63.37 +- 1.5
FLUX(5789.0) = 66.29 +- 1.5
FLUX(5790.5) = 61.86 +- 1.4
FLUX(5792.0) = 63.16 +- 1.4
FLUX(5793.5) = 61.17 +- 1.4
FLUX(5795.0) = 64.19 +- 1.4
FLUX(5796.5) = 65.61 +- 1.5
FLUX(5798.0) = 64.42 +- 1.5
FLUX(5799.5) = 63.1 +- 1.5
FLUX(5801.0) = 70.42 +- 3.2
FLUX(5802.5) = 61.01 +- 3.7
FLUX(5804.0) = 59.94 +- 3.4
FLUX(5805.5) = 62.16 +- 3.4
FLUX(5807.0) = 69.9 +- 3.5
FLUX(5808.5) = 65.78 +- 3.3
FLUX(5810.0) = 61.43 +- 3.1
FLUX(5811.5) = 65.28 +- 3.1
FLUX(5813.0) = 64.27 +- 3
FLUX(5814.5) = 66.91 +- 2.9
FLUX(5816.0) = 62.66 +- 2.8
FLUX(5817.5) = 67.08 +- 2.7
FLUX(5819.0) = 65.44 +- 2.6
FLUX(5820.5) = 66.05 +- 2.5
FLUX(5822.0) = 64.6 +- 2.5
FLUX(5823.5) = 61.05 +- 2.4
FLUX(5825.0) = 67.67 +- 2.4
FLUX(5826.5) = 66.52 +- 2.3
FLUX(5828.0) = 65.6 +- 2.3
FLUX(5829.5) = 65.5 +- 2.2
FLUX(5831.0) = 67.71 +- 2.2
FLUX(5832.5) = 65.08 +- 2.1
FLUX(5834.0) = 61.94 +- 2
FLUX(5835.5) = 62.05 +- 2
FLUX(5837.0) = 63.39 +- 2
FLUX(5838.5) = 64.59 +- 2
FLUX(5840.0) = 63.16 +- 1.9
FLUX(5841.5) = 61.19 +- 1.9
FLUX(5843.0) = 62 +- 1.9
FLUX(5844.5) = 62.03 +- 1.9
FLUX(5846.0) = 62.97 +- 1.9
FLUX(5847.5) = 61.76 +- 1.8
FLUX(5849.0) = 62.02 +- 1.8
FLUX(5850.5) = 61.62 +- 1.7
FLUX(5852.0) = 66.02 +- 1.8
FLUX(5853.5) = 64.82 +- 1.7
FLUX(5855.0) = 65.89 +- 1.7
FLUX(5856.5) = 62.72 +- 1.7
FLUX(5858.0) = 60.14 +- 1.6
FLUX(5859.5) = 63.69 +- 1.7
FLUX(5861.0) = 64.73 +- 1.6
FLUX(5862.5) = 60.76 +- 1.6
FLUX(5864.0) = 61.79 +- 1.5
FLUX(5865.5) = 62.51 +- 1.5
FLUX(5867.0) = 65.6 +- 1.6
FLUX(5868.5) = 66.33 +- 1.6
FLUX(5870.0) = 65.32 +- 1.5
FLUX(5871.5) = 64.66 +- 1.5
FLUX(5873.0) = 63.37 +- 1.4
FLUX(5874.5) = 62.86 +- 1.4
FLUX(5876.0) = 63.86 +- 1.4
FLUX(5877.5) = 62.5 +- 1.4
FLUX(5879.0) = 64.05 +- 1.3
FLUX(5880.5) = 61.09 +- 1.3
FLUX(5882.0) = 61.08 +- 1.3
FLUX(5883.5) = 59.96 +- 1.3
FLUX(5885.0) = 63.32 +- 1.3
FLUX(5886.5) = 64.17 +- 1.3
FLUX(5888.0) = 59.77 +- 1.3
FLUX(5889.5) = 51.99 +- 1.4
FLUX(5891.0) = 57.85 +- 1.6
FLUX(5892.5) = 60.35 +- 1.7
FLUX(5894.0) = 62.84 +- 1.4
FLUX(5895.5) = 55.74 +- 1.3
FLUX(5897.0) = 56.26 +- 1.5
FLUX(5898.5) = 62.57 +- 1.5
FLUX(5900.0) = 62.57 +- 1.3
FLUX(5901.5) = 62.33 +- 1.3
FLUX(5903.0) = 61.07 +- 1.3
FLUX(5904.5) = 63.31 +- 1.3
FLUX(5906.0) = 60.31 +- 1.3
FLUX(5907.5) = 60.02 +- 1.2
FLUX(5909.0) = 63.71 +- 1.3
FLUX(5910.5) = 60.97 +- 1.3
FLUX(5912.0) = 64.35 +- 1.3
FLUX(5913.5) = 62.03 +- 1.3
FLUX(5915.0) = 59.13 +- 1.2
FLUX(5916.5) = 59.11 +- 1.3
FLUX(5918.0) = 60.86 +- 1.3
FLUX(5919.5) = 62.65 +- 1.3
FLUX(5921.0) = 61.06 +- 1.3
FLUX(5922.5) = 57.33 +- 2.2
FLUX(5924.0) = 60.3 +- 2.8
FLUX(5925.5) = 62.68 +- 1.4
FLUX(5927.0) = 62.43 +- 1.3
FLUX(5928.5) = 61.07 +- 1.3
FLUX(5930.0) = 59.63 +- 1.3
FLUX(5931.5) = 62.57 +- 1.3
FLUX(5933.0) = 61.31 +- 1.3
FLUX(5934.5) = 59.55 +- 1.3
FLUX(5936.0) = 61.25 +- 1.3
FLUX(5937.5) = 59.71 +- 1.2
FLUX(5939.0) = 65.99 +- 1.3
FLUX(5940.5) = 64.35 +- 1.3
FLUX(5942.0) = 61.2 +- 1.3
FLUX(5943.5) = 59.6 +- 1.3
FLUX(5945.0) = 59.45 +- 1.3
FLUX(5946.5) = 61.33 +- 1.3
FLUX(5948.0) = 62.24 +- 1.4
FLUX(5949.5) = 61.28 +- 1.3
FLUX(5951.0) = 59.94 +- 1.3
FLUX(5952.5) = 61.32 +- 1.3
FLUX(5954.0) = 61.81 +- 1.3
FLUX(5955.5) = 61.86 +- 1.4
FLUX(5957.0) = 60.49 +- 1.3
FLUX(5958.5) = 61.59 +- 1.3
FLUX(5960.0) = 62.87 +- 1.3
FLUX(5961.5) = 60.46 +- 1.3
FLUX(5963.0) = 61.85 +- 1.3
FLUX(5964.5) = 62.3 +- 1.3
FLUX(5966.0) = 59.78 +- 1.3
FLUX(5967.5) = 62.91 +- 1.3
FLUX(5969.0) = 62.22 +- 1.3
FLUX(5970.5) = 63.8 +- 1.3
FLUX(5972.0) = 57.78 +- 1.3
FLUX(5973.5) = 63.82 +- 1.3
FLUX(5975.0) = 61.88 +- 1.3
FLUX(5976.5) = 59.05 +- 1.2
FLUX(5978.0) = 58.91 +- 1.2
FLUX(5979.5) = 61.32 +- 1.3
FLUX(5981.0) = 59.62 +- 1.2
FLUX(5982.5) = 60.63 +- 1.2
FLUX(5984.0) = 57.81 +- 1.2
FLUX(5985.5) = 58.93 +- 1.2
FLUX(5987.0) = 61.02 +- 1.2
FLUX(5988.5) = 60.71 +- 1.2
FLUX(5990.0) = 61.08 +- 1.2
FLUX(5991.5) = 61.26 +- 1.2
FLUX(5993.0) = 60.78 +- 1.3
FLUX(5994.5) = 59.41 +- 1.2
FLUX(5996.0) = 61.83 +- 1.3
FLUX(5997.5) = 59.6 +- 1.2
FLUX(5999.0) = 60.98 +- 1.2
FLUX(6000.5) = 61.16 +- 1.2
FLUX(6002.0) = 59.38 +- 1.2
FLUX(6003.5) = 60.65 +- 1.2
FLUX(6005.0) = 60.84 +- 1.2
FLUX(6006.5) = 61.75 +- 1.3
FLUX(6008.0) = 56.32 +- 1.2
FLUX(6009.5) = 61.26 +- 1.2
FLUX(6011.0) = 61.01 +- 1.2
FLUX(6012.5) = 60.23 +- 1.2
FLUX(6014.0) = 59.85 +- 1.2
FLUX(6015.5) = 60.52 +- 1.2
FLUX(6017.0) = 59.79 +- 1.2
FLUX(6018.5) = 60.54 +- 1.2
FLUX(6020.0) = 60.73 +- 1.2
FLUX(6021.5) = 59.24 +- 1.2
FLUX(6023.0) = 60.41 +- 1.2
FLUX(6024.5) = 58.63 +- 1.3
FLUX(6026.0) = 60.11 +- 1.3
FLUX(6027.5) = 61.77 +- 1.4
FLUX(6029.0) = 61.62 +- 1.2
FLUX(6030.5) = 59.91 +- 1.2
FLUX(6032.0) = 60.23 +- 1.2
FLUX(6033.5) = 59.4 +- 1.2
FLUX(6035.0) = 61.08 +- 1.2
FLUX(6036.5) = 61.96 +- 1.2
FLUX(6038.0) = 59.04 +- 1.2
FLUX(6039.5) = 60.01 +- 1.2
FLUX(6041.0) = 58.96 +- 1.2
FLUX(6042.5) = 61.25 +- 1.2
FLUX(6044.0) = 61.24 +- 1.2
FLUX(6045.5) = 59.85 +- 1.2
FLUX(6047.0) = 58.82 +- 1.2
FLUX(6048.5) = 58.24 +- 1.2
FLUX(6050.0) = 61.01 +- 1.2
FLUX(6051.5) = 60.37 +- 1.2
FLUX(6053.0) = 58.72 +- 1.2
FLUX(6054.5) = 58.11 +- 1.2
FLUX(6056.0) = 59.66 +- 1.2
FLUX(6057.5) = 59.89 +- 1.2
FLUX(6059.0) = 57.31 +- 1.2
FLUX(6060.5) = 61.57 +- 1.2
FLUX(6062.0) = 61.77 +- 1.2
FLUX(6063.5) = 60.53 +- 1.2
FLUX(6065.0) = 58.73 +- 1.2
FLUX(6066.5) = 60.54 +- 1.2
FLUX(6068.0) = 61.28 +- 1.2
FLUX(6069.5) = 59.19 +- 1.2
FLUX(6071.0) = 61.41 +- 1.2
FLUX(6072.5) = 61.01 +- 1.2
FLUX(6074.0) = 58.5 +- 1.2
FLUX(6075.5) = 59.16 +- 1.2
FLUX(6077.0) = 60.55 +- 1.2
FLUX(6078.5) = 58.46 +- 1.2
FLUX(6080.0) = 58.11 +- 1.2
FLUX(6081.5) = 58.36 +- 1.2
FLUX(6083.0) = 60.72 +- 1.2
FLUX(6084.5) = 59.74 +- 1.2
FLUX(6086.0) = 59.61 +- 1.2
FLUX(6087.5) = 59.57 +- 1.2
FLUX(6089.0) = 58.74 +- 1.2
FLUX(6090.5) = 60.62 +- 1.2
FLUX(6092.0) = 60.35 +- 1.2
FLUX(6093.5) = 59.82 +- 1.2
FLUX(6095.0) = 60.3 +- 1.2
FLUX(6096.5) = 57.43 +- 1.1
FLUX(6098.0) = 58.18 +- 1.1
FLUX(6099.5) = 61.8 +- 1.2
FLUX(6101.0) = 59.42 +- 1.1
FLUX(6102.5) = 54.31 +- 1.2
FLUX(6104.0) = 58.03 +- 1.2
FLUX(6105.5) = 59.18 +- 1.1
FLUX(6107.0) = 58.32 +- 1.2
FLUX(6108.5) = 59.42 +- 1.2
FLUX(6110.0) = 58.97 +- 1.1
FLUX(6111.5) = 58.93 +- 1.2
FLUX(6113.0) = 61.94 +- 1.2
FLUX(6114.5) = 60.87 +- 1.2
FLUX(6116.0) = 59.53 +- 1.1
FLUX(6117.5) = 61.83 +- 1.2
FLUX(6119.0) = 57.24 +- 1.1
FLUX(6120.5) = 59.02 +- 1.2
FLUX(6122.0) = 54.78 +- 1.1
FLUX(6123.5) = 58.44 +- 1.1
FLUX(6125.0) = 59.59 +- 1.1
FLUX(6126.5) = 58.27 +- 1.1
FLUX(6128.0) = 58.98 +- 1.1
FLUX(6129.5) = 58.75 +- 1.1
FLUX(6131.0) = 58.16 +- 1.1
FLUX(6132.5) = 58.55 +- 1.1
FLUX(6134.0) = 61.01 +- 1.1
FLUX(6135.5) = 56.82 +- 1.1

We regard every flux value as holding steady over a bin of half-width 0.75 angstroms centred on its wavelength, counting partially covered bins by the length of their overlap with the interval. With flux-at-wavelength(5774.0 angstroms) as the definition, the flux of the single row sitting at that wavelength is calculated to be 62.15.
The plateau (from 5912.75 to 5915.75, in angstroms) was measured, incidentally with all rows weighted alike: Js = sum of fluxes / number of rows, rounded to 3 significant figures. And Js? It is 60.6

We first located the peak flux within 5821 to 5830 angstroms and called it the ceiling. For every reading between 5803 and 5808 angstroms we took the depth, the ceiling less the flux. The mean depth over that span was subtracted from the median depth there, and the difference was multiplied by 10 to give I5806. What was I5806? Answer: 18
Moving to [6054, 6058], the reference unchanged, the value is -4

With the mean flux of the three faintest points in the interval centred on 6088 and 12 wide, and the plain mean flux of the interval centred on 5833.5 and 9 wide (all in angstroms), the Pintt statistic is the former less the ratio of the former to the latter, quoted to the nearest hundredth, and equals 58.38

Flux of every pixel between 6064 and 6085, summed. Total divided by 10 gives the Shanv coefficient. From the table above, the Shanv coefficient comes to 84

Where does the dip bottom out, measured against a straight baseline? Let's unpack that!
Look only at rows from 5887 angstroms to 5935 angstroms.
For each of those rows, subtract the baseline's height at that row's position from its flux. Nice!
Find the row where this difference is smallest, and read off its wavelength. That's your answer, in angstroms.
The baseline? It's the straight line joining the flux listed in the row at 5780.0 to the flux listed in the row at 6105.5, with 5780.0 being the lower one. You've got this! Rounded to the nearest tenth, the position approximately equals 5889.5 angstroms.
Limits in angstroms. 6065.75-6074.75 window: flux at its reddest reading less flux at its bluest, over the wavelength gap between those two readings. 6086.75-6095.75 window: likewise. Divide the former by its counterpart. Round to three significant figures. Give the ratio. -2.79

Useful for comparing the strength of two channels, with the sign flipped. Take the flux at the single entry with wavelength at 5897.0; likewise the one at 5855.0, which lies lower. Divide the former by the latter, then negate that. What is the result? -0.85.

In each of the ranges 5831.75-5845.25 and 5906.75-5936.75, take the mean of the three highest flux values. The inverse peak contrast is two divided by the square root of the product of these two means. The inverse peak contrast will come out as 0.0313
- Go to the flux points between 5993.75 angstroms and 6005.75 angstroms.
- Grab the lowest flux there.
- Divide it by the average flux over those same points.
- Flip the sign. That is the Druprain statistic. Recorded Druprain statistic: -0.982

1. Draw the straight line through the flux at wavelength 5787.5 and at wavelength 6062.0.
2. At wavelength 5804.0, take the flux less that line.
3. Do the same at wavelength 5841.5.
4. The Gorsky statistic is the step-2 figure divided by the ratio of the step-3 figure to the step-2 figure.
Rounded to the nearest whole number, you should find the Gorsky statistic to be -6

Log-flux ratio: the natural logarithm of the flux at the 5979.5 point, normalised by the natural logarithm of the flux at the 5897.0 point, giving 1.021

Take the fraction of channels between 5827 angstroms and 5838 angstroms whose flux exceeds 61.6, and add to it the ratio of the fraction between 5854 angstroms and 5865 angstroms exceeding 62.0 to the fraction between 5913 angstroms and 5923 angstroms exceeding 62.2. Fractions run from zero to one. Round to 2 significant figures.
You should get 5.0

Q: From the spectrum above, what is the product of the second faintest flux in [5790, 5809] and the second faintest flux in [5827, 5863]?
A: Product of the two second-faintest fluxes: 3707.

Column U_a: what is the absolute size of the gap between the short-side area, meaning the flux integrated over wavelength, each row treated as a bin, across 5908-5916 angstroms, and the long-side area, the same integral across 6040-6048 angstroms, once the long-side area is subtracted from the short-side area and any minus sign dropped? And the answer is 15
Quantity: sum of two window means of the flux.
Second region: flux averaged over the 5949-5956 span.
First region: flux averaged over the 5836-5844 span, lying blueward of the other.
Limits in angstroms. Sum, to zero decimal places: 124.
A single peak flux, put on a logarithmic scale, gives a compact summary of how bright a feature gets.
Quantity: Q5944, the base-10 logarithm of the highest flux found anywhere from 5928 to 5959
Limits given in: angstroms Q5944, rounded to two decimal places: 1.82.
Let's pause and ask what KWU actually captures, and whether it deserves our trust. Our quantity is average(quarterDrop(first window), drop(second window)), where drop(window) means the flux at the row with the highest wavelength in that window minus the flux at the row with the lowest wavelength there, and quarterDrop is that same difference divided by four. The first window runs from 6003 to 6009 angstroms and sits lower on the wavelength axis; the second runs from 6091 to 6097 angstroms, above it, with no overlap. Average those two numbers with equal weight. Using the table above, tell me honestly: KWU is -2.0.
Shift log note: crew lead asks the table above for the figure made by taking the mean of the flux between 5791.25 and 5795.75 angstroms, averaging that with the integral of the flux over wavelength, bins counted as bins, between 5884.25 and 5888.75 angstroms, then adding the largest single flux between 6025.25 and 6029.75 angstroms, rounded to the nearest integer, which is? 234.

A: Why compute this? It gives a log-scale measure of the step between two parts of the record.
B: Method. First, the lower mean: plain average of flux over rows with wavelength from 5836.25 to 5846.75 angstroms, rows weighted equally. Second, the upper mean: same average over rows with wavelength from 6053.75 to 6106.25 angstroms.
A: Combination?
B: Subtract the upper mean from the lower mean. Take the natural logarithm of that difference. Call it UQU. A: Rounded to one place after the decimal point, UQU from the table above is 1.2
